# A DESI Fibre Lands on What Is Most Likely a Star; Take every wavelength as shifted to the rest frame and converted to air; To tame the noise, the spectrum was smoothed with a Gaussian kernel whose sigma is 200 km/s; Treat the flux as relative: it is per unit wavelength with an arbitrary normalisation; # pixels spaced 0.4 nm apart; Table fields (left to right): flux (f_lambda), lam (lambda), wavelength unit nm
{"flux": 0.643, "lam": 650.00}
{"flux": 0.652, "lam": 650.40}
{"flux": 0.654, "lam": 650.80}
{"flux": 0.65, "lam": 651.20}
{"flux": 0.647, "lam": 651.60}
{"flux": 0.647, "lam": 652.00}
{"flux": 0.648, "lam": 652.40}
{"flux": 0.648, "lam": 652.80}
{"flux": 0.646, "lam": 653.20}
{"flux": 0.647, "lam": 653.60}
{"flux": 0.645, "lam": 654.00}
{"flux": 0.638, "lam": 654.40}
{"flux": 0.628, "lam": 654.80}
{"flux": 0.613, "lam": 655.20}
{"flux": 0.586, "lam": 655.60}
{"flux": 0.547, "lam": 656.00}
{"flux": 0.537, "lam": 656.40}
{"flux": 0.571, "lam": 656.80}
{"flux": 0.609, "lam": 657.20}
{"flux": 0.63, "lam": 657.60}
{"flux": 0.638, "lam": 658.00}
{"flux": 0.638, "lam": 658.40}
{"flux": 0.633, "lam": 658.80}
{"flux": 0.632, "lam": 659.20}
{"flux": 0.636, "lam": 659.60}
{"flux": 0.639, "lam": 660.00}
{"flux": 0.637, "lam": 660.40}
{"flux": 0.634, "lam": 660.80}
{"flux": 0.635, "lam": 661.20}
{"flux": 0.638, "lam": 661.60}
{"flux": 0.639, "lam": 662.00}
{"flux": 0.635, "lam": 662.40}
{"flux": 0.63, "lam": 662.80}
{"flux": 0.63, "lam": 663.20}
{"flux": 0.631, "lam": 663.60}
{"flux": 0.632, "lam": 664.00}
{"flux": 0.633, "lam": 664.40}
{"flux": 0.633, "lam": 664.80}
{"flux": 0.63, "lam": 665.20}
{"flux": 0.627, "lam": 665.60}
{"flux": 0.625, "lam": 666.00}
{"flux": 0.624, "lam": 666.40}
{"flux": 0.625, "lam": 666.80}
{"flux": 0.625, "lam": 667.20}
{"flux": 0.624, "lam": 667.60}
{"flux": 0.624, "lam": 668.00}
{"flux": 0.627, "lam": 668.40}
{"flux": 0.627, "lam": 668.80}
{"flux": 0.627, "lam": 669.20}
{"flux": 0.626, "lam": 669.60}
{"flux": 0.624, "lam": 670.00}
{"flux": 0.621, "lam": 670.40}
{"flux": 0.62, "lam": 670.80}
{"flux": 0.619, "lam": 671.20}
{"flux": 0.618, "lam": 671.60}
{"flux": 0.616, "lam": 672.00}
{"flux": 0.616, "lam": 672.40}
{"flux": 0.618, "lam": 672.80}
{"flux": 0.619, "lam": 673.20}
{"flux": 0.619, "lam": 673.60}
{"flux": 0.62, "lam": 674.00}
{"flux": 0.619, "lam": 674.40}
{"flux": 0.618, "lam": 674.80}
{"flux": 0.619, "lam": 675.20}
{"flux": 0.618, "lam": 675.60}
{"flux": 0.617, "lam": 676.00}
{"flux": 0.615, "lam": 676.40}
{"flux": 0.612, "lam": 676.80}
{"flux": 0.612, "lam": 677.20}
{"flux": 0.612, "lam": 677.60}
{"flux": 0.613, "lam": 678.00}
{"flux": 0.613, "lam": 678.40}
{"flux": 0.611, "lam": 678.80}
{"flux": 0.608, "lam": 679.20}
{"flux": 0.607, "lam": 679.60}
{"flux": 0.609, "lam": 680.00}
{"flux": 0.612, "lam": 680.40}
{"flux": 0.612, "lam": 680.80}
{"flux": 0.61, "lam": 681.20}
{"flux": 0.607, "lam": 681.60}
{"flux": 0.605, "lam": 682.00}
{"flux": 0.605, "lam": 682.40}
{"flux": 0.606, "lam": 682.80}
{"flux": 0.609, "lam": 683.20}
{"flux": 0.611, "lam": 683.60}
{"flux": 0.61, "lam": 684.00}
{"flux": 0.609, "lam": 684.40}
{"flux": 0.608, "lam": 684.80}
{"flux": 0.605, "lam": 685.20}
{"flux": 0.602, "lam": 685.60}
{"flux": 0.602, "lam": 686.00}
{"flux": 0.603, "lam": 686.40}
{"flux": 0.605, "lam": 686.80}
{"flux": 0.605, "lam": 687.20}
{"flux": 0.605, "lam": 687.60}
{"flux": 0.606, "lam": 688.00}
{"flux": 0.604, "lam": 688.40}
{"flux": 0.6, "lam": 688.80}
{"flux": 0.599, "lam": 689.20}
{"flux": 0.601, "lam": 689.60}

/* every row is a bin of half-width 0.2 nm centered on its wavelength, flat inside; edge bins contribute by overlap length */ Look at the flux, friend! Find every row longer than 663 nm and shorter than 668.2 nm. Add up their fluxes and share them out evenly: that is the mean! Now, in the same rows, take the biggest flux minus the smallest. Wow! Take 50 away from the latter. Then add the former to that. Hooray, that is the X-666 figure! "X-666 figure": -49.36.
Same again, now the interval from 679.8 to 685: -49.38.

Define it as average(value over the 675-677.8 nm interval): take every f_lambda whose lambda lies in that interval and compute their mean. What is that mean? 0.615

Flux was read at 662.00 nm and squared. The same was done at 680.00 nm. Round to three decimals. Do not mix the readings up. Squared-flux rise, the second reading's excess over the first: -0.037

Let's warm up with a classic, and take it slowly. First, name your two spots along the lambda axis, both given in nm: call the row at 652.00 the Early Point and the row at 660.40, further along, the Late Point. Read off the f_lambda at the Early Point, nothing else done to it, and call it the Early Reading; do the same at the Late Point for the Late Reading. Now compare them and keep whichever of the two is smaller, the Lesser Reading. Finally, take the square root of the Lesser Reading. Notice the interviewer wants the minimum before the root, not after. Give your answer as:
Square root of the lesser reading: 0.798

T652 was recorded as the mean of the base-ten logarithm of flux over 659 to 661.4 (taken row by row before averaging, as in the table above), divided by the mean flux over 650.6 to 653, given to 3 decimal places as -0.303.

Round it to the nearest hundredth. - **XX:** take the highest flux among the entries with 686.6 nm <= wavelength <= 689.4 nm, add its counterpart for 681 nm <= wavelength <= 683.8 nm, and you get 1.22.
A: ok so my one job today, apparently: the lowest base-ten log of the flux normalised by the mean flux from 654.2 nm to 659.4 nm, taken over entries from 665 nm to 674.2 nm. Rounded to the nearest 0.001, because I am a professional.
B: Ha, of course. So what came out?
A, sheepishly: 0.006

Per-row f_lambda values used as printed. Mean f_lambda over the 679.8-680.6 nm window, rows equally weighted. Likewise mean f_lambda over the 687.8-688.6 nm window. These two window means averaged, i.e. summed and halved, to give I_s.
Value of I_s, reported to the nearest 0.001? 0.608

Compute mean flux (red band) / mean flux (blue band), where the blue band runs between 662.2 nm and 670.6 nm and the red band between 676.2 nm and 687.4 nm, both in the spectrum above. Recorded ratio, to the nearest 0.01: 0.97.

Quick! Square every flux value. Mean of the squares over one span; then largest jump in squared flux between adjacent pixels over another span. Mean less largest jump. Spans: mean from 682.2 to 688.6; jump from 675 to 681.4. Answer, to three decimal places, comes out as 0.363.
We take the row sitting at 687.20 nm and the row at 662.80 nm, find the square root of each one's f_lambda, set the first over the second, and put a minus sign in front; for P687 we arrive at -0.980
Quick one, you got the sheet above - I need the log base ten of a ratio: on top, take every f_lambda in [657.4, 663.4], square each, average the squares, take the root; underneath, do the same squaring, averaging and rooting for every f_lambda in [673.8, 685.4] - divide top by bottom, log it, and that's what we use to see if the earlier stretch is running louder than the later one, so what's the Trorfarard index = 0.0164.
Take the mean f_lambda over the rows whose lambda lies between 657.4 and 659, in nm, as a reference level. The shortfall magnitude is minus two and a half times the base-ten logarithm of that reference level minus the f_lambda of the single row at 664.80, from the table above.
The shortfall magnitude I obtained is 6.9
